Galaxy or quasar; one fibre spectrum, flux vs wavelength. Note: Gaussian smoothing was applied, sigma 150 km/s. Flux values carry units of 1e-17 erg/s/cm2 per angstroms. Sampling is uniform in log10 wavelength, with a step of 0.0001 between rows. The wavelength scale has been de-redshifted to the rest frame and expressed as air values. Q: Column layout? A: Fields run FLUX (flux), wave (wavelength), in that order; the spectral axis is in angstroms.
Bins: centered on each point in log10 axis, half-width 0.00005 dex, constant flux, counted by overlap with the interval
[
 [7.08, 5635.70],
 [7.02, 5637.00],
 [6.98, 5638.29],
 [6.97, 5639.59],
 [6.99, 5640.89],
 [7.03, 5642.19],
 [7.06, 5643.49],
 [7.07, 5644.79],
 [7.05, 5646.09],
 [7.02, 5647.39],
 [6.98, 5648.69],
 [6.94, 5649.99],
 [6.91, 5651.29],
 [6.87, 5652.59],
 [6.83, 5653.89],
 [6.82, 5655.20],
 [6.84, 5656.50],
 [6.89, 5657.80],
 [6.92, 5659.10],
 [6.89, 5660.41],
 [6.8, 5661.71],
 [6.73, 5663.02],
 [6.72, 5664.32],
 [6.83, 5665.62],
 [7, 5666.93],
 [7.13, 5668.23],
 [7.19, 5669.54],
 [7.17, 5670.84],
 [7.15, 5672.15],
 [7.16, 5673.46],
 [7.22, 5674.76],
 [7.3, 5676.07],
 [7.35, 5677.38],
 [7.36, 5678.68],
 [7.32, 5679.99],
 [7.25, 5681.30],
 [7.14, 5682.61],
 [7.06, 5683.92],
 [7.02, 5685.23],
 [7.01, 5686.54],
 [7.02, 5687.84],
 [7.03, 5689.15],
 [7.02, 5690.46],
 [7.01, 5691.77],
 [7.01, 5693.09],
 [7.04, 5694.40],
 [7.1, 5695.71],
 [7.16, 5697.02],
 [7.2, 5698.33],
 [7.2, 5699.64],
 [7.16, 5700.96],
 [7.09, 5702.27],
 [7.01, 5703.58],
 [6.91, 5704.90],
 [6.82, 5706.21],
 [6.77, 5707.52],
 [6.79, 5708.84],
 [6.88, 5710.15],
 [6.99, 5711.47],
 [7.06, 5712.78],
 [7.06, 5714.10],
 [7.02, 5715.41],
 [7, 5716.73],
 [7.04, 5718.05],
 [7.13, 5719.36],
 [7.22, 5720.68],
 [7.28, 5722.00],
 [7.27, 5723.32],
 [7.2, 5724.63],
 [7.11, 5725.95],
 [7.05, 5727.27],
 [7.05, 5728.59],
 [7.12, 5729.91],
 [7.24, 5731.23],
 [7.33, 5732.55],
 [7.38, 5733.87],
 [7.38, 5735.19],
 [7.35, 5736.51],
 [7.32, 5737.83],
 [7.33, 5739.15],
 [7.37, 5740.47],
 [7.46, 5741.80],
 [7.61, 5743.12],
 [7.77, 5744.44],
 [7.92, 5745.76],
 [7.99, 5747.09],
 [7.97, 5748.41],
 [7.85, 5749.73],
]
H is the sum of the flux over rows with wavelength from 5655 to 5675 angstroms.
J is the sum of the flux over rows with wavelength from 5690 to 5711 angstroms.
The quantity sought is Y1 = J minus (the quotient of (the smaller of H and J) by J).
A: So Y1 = 111.2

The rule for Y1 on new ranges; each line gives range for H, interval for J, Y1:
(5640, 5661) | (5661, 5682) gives 112.7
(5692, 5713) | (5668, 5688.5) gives 113.9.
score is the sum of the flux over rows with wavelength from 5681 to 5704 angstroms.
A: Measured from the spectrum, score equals 127.5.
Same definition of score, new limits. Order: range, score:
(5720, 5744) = 131.1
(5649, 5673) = 124.6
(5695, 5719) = 126.3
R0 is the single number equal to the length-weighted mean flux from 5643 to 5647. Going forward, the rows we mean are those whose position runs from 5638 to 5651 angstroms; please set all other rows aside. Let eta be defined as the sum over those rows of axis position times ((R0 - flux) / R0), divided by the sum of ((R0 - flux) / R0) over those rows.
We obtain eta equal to 5644.2 angstroms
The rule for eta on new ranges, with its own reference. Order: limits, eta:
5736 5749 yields 5744.2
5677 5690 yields 5678.3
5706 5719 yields 5709.0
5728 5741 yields 5735.9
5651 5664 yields 5657.6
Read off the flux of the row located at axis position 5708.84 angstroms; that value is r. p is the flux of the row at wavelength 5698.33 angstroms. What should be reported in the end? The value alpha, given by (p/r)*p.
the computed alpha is 7.63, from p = 7.2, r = 6.79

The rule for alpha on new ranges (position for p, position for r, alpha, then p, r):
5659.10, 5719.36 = 6.72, 6.92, 7.13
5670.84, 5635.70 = 7.26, 7.17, 7.08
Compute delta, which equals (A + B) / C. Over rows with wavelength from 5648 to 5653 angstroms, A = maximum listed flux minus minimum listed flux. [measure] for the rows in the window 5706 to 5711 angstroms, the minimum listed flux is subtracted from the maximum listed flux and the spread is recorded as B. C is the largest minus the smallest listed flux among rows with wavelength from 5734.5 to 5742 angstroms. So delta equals 1.6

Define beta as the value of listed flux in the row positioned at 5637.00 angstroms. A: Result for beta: 7.02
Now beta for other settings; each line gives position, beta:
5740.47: 7.37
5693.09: 7.01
